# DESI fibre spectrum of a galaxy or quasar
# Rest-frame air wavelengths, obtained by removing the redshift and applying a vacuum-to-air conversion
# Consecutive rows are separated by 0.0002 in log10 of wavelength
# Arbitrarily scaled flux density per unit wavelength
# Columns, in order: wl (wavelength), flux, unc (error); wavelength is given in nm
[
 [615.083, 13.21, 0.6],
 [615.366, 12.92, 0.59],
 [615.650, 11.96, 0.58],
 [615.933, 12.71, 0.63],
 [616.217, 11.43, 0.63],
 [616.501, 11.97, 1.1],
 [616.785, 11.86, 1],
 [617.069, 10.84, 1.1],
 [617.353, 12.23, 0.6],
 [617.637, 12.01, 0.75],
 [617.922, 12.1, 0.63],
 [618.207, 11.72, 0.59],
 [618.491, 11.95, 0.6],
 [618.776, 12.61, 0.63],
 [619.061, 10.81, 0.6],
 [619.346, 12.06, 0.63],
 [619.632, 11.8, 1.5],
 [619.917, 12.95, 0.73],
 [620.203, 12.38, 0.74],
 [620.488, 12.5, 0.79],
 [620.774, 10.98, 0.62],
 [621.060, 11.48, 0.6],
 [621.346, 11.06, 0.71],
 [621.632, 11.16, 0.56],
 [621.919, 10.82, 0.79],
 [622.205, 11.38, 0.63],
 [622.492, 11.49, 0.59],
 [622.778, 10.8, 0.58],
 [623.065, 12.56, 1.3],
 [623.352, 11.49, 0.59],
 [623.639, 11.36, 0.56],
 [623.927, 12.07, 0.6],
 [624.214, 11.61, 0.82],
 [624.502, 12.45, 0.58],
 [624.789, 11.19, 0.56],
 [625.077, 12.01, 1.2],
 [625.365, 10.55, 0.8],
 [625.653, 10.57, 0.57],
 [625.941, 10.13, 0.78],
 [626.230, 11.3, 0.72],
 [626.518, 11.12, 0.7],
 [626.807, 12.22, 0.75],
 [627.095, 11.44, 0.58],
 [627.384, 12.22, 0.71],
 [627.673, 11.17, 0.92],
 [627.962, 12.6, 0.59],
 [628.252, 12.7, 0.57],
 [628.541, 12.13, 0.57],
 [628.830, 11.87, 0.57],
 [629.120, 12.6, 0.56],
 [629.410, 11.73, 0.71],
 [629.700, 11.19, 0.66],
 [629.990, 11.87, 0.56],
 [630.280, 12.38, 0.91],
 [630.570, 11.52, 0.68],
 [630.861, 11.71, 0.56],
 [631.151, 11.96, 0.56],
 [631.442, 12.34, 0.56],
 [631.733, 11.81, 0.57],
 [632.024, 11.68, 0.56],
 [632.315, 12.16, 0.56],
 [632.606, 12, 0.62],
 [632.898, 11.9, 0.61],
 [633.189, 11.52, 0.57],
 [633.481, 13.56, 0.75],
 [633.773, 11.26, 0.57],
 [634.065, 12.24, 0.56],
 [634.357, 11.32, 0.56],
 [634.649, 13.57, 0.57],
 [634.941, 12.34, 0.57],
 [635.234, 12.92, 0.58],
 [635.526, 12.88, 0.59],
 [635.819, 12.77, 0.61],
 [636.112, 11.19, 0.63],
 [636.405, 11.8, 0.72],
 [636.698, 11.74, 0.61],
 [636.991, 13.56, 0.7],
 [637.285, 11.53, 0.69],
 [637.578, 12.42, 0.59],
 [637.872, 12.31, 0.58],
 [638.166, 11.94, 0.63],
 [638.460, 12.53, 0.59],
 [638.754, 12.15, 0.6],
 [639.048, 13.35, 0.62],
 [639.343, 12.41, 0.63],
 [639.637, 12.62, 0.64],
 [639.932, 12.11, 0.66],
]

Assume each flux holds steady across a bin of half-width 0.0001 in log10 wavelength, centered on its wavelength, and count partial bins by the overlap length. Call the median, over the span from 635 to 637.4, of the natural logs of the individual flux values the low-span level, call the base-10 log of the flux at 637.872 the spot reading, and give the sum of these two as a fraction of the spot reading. 3.30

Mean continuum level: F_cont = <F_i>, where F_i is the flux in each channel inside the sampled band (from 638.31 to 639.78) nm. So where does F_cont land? 12.6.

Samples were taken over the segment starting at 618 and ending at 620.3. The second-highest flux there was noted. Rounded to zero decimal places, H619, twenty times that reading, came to 252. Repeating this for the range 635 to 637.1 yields 258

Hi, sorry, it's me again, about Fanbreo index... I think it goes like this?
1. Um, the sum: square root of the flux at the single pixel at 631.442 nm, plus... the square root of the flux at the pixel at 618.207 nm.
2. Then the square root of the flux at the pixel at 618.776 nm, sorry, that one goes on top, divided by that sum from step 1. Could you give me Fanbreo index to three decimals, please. 0.512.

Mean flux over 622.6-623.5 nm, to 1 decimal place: 11.6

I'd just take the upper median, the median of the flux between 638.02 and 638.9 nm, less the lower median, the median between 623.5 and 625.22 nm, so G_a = 0.34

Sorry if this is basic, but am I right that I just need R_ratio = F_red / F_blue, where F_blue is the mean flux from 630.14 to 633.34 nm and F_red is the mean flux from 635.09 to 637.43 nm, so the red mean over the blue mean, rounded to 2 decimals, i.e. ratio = 1.03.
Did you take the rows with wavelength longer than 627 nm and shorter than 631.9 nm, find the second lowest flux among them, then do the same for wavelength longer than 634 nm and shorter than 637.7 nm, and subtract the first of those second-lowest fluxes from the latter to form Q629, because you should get 0.1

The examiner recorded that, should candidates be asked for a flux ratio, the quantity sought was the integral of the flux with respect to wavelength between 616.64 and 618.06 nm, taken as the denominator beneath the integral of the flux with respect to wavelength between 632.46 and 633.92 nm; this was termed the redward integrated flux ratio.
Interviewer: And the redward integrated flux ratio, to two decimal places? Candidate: 1.05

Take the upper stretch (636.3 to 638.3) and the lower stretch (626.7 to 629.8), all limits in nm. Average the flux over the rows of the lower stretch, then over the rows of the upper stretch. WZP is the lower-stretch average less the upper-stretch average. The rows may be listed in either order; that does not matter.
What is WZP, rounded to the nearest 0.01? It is -0.20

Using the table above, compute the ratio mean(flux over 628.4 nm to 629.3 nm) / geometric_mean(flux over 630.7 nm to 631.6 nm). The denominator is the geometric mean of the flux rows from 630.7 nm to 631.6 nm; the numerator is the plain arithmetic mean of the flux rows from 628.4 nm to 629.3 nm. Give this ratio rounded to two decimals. 1.02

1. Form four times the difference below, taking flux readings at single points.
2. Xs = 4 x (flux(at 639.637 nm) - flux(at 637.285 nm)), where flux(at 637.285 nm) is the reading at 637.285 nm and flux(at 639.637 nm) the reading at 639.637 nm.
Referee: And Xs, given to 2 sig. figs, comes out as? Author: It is 4.4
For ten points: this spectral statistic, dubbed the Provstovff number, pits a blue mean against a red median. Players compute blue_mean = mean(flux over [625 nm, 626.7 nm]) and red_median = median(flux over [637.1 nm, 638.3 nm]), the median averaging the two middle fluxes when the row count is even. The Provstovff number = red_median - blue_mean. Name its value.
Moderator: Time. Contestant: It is 1.2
